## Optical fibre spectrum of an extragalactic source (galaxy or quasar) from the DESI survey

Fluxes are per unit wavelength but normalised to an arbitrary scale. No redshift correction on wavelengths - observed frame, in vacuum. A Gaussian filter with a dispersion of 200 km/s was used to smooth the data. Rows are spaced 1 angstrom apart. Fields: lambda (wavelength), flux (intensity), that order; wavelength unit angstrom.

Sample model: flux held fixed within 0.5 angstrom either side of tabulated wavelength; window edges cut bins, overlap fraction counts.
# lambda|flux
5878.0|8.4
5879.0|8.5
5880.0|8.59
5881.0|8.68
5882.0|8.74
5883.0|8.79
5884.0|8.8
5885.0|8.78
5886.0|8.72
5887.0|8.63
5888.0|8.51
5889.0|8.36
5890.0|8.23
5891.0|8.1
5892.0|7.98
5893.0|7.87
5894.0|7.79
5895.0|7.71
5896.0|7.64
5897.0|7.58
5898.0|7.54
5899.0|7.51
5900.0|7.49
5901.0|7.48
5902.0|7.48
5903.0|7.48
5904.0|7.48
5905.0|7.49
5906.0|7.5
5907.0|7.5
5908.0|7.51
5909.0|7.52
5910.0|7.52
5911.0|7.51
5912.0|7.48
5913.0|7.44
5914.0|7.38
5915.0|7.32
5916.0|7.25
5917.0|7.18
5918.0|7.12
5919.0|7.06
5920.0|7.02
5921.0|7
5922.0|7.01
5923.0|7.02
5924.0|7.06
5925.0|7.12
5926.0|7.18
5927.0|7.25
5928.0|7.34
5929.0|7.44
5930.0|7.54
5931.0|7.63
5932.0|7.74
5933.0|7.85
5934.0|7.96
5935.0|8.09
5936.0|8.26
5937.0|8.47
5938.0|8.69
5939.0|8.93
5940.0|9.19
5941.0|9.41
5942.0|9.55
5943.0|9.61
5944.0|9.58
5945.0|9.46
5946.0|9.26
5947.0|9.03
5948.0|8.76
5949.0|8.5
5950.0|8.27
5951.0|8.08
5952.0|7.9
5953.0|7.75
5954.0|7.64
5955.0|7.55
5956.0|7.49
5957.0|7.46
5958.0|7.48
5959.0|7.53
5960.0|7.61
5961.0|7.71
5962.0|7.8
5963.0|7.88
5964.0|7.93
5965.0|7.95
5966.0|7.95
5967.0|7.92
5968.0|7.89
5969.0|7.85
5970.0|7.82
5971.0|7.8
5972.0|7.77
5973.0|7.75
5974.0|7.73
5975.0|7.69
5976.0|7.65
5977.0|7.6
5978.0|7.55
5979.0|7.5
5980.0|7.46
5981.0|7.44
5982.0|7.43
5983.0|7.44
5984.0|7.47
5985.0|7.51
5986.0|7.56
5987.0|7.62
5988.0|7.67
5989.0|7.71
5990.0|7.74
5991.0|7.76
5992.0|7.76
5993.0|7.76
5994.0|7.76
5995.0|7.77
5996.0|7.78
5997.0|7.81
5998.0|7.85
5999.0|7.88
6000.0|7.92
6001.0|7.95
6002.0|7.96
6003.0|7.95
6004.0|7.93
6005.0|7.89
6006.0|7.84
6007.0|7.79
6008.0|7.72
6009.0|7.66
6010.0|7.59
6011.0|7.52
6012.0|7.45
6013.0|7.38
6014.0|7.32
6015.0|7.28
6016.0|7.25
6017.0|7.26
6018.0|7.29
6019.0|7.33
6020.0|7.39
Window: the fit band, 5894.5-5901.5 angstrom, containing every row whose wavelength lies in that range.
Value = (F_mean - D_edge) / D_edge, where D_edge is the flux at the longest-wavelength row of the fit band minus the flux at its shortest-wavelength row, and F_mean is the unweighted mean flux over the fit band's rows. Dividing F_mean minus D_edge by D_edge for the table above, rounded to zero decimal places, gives -34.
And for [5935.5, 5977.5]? -13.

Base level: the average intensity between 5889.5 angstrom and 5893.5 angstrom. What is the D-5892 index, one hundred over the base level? 12.4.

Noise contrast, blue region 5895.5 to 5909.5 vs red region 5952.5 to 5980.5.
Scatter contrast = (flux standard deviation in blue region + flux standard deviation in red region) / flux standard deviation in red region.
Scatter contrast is 1.3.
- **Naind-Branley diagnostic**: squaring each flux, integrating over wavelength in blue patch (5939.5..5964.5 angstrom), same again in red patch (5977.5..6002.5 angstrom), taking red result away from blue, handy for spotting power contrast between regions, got 277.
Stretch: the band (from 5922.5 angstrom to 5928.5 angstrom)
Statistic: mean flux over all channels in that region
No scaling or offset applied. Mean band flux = 7.2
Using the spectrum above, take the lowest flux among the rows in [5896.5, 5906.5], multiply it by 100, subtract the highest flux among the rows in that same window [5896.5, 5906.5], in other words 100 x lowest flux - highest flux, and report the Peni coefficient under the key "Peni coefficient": 740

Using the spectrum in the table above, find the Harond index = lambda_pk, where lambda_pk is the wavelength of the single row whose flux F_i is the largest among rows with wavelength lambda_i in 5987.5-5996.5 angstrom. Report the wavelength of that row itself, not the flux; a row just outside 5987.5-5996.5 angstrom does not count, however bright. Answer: 5996.0 angstrom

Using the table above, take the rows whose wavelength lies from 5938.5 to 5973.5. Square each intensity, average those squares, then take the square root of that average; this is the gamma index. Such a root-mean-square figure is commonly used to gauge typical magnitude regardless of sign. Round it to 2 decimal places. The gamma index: 8.26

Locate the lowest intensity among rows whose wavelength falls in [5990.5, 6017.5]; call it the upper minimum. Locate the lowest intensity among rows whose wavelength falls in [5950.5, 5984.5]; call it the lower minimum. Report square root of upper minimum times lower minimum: 7.34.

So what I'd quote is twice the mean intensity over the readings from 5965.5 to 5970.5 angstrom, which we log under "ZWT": 15.8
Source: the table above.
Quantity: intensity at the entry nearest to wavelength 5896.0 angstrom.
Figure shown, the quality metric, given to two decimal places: 7.64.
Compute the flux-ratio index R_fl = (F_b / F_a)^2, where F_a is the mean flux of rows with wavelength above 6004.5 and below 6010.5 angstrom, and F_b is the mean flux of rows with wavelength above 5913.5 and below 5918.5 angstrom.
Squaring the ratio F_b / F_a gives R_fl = 0.88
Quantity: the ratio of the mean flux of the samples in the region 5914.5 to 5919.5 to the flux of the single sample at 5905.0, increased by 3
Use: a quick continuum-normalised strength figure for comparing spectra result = 3.96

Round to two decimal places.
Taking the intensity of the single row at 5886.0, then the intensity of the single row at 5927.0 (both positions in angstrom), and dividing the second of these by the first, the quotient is 0.83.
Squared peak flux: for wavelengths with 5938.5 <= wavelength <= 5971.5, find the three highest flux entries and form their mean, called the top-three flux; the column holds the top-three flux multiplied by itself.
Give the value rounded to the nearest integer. 92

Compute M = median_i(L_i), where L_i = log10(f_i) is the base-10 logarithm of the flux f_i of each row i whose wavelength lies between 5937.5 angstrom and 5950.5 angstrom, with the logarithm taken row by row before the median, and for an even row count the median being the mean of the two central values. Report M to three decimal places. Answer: 0.963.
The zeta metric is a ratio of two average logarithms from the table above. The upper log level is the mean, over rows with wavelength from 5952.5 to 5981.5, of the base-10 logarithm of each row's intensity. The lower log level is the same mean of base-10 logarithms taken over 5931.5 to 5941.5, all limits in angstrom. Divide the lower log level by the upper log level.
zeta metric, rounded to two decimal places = 1.05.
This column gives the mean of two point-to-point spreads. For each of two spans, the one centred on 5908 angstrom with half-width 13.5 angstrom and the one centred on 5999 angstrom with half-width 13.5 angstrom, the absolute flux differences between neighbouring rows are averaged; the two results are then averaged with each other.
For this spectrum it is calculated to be 0.033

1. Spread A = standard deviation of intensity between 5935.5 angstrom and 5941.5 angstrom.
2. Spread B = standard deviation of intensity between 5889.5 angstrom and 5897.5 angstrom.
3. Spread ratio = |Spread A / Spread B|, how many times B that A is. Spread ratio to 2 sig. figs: 1.9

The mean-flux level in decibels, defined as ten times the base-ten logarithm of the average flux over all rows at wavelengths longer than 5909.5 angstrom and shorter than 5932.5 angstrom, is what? 8.63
